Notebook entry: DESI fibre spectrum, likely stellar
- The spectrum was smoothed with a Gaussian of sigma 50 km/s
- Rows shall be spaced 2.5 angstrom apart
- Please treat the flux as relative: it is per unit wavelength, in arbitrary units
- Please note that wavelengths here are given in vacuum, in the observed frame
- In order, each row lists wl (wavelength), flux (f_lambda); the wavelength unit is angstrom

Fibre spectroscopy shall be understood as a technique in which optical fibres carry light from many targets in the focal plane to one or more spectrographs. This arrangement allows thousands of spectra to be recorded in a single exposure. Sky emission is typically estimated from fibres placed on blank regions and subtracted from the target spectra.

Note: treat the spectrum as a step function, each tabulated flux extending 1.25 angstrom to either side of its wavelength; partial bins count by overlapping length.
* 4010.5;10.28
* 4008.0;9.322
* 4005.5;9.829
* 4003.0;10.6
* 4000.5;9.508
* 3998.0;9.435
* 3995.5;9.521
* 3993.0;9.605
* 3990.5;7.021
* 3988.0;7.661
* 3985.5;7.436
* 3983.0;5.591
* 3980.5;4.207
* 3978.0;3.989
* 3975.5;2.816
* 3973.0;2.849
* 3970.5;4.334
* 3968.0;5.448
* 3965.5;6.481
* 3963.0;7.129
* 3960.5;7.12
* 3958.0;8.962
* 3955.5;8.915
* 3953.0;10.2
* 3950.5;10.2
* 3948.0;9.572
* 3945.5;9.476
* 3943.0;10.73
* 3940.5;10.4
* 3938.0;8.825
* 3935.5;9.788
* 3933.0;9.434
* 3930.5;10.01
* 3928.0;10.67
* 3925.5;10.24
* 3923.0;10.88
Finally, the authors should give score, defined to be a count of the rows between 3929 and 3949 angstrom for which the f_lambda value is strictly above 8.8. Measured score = 8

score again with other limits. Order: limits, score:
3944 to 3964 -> 6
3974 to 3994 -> 1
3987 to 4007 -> 6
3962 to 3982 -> 0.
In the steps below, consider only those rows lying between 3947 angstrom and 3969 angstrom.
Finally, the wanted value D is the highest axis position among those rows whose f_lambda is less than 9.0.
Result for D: 3968.0 angstrom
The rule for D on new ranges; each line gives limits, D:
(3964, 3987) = 3985.5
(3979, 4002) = 3990.5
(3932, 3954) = 3938.0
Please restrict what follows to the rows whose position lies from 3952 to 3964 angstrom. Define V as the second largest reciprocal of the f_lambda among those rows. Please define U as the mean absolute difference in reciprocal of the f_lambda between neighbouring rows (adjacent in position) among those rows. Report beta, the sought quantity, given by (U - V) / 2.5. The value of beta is -0.052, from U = 0.011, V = 0.14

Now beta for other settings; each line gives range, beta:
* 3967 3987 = -0.118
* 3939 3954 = -0.040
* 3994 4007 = -0.040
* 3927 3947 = -0.039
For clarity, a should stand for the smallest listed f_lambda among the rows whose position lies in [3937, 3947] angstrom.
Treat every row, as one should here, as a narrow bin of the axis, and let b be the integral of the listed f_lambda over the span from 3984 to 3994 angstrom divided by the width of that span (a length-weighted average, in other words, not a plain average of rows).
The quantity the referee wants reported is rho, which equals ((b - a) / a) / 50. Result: -0.002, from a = 8.825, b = 7.8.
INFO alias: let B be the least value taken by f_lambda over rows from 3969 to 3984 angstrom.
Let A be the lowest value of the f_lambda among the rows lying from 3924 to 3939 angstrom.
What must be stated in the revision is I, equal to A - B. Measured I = 6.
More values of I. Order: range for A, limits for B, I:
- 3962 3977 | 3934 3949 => -6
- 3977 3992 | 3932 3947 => -5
